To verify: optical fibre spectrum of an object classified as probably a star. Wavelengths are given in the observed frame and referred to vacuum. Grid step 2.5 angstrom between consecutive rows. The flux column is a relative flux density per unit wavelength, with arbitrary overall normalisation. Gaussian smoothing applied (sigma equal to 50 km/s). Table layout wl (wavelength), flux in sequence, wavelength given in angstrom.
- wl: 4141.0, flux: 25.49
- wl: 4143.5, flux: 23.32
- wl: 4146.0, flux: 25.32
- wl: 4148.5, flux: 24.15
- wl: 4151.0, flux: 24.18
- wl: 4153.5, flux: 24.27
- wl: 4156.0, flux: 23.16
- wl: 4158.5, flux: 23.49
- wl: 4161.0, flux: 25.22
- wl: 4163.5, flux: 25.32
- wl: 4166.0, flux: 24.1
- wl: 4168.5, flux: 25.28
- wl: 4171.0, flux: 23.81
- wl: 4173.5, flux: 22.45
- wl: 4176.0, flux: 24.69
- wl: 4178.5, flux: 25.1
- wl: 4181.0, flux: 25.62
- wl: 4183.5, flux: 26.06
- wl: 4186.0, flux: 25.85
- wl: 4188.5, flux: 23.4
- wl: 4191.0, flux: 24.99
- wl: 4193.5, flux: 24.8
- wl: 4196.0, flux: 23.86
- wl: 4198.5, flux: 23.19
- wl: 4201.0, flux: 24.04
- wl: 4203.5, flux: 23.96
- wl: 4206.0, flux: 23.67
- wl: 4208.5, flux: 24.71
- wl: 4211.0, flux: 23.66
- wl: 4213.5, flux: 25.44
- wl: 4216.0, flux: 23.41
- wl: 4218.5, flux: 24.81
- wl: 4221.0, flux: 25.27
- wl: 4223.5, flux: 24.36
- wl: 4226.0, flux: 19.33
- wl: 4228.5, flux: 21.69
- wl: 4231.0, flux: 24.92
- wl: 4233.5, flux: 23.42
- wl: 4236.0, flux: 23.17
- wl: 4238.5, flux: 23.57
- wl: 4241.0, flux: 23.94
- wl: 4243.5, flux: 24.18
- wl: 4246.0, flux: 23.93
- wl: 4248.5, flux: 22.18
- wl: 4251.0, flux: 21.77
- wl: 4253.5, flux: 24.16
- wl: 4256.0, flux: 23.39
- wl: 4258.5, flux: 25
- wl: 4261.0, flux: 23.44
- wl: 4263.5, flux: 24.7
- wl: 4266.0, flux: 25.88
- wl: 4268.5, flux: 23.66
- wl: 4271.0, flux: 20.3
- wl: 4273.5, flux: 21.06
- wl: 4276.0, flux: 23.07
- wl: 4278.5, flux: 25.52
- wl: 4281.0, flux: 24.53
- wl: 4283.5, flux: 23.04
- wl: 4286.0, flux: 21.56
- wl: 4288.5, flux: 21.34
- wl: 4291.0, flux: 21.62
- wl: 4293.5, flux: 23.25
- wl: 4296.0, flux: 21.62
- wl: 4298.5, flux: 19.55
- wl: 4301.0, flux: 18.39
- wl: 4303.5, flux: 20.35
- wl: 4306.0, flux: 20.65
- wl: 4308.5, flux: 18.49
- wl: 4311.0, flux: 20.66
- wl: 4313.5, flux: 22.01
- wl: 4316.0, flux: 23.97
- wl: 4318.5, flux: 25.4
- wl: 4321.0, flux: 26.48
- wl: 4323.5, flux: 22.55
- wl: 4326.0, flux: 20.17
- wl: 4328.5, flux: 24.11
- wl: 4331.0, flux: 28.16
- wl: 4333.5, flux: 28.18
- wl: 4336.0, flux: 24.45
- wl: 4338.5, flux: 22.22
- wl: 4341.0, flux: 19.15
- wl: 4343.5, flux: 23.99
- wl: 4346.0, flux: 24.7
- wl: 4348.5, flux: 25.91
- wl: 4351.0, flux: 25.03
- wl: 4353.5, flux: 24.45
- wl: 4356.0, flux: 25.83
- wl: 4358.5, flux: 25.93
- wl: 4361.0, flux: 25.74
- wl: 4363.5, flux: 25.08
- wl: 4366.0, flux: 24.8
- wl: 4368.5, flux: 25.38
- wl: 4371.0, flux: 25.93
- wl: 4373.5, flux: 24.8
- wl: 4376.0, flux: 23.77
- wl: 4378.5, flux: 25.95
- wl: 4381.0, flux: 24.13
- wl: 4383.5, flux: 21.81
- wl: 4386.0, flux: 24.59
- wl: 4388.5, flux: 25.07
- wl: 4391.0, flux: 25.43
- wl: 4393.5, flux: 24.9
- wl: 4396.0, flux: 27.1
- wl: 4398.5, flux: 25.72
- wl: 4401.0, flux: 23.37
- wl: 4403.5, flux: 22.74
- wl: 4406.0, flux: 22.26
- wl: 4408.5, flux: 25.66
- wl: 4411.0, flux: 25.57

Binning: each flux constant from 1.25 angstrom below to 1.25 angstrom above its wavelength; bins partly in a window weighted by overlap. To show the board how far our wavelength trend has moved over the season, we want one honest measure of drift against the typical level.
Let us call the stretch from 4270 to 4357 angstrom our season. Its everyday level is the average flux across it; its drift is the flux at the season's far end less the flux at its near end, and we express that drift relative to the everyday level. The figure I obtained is 0.24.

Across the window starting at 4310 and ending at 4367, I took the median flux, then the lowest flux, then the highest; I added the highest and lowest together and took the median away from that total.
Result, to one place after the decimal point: 22.6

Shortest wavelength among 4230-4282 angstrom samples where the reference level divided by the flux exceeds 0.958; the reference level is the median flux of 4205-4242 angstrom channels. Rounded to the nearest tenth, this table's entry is 4233.5 angstrom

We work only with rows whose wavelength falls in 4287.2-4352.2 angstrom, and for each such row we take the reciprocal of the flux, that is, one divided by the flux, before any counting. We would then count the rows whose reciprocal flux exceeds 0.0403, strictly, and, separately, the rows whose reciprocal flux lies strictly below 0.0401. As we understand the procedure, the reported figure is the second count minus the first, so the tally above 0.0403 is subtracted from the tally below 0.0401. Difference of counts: -14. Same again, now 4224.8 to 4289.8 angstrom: -19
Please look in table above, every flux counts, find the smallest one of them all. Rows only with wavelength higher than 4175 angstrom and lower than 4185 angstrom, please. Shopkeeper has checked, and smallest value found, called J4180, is 24.69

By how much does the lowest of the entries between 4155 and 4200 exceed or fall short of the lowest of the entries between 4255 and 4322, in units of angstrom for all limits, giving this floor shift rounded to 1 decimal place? 4.1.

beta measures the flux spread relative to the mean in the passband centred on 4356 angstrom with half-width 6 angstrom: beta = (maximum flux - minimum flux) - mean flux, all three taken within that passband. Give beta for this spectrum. -24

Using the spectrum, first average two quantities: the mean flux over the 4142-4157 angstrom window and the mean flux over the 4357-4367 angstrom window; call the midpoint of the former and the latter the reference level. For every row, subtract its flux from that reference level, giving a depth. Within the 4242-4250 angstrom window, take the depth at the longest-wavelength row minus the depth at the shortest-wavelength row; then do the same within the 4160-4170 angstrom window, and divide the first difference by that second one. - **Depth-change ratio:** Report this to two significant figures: -33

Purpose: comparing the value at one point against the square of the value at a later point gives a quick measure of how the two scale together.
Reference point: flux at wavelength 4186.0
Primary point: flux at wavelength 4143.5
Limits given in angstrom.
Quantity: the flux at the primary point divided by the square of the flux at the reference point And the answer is 0.035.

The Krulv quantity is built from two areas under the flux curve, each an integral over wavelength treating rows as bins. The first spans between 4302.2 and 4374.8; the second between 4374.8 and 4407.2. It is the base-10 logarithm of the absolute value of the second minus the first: 2.98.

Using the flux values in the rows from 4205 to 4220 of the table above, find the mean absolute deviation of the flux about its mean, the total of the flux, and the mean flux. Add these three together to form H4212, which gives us 171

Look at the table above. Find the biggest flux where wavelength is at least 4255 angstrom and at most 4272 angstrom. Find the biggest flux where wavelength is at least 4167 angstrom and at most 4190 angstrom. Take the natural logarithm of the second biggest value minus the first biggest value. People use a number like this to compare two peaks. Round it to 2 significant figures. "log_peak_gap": -1.7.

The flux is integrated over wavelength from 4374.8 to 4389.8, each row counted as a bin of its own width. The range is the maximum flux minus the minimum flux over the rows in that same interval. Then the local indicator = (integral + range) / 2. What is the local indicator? 184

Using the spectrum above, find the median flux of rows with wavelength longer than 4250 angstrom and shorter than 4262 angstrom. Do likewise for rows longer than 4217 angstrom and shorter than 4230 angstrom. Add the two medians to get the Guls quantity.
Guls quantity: 47.8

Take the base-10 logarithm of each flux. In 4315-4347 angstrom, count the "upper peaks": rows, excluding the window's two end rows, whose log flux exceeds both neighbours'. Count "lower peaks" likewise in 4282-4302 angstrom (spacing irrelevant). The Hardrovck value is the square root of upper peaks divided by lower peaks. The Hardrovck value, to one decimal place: 1.4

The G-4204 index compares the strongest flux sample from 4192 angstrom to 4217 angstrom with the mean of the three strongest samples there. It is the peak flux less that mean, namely 0.5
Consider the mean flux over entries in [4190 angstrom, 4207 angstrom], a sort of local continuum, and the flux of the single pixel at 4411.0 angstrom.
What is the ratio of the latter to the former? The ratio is 1.06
